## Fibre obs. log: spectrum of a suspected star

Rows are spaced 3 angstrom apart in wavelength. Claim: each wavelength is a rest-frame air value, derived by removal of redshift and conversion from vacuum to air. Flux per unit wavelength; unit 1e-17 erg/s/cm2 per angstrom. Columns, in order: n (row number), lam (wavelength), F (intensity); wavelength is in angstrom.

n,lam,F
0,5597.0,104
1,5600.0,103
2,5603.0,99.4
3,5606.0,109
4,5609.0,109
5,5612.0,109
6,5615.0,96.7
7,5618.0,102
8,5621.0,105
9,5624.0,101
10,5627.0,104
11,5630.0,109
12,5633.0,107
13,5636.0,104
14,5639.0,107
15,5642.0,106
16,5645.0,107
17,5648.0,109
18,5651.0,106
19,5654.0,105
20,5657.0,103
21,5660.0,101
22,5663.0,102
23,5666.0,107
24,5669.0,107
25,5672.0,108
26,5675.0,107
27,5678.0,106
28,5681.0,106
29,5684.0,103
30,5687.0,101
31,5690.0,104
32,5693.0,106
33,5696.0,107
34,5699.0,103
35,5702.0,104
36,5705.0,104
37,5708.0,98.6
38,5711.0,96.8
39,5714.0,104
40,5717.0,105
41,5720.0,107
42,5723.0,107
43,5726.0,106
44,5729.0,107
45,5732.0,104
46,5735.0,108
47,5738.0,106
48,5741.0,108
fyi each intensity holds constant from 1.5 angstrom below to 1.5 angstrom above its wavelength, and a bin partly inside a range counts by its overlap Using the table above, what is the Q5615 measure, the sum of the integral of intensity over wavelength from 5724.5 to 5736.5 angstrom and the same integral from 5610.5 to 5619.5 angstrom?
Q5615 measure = 2198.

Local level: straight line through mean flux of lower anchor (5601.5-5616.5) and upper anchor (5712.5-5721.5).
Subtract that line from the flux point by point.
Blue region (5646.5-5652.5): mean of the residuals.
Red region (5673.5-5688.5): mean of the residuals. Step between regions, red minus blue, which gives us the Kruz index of -3.11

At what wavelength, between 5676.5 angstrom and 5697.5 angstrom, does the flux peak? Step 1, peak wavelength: 5696.0 angstrom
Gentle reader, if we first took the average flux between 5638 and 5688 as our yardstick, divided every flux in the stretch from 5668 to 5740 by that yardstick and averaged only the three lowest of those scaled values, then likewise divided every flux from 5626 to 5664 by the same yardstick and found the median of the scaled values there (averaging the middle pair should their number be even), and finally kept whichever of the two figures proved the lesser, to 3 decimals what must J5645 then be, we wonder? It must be 0.938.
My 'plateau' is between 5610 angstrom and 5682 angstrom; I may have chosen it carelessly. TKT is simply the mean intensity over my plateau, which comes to 105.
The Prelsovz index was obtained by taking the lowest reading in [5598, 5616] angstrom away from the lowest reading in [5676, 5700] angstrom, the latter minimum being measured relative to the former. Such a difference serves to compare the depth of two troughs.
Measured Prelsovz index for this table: 4.3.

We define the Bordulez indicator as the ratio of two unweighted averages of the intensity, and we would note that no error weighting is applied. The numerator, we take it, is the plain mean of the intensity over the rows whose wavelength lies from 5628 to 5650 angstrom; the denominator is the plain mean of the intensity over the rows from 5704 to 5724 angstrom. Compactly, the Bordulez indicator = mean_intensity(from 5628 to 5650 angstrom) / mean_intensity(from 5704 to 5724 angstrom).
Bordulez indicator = 1.04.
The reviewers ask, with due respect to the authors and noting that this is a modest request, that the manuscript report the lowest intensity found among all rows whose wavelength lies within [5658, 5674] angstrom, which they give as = 101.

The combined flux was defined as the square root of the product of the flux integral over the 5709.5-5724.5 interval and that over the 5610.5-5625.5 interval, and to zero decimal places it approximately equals 1550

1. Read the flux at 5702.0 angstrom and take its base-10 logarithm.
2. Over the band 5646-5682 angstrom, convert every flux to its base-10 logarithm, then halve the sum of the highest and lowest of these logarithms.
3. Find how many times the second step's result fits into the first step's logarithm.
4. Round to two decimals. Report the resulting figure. 1.00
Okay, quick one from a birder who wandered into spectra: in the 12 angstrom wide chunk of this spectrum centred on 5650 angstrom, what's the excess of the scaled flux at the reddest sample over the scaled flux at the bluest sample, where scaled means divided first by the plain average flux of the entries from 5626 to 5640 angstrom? -0.019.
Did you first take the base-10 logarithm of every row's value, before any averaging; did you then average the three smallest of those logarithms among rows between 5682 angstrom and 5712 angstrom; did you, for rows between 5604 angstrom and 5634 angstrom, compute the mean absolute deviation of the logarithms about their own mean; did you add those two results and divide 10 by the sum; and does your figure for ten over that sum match 4.98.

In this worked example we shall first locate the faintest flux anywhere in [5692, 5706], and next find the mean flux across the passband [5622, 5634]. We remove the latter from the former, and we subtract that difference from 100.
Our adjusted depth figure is 102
